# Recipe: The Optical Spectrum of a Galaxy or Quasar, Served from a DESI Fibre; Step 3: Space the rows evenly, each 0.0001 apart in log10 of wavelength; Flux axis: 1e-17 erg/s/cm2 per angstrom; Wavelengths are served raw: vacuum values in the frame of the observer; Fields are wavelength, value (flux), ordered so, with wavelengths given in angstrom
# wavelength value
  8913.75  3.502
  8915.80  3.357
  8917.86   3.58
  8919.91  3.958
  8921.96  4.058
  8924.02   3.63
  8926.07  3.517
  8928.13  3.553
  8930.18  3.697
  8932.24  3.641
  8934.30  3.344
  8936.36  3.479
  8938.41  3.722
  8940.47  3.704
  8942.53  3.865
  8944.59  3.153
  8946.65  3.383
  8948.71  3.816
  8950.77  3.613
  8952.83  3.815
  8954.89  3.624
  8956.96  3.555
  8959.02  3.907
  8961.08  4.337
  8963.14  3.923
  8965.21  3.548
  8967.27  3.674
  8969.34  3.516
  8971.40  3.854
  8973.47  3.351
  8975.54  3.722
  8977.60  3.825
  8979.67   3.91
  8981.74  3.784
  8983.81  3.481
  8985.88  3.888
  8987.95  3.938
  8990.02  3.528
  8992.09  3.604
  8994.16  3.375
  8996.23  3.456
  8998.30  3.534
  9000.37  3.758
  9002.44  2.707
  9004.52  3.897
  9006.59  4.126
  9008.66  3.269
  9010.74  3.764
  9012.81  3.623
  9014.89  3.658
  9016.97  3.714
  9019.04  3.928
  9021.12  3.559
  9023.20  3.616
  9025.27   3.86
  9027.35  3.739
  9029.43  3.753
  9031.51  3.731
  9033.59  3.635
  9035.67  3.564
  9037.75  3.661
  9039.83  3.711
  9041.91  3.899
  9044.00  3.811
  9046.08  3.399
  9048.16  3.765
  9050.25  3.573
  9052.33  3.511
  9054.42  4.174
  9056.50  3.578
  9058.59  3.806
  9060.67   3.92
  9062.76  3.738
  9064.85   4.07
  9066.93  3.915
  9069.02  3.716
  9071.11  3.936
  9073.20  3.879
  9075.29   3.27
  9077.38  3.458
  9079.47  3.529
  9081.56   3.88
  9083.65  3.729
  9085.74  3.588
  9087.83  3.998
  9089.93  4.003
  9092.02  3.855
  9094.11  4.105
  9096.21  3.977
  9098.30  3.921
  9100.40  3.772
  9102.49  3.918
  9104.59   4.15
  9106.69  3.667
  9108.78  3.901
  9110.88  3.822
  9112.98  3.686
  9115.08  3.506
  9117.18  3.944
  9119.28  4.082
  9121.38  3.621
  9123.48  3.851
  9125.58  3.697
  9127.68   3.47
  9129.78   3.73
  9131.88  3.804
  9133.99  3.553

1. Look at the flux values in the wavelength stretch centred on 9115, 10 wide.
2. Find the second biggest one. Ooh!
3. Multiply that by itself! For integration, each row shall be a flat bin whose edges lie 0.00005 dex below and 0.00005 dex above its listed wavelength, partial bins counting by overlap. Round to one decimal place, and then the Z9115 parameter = 15.6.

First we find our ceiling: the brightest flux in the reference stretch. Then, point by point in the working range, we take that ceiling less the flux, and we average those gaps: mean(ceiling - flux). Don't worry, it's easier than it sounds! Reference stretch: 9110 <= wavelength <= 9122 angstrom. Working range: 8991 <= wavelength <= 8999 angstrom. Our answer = 0.59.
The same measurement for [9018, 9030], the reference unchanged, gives 0.34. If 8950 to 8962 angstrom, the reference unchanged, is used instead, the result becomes 0.27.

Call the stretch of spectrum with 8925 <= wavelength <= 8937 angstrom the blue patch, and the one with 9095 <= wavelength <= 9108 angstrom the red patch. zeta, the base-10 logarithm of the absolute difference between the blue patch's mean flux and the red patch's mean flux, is -0.44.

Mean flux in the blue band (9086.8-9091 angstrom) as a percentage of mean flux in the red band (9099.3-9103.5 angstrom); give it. 104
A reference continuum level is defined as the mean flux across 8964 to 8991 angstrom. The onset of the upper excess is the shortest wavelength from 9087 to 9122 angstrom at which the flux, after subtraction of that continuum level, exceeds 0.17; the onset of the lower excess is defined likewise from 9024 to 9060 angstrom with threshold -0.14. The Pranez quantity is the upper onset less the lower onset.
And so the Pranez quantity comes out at 62.6 angstrom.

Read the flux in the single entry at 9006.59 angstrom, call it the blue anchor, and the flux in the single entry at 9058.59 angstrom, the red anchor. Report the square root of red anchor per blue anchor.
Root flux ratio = 0.960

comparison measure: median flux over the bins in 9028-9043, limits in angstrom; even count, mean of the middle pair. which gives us 3.71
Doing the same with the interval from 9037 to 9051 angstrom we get 3.71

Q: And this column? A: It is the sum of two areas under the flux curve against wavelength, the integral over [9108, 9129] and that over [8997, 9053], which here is 284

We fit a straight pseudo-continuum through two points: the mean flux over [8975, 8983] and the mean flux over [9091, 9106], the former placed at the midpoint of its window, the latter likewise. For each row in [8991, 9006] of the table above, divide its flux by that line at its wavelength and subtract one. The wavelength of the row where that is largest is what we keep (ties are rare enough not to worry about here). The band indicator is 9004.52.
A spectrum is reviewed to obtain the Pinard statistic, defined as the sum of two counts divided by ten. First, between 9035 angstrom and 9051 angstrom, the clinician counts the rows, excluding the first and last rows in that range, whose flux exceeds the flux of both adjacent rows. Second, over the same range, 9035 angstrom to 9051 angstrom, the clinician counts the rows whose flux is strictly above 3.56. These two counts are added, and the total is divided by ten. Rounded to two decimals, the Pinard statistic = 0.90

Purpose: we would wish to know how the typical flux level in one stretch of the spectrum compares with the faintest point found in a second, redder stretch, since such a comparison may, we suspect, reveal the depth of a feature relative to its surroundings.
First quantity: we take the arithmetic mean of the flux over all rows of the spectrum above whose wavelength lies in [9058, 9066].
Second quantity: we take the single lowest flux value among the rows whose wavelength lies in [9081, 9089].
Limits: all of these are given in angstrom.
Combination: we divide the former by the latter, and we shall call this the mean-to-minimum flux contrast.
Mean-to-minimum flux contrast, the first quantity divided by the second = 1.08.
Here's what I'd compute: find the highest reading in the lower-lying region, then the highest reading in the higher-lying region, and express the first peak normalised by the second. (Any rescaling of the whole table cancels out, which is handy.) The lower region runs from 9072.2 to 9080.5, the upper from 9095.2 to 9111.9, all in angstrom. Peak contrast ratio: 0.93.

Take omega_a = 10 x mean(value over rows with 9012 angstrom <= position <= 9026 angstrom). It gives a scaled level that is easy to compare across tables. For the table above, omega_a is 37.1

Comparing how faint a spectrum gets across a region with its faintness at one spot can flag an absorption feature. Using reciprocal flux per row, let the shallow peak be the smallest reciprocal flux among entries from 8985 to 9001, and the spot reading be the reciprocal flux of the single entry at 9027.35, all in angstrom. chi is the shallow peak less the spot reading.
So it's -0.014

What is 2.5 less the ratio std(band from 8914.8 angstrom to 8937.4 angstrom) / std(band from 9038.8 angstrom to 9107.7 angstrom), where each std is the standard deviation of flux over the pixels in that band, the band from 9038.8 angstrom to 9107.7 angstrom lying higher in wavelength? 1.5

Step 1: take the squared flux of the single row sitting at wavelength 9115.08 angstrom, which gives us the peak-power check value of 12.3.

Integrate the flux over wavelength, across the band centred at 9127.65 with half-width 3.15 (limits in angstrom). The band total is 22.9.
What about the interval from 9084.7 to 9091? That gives 24.3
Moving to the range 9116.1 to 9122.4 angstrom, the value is 24.5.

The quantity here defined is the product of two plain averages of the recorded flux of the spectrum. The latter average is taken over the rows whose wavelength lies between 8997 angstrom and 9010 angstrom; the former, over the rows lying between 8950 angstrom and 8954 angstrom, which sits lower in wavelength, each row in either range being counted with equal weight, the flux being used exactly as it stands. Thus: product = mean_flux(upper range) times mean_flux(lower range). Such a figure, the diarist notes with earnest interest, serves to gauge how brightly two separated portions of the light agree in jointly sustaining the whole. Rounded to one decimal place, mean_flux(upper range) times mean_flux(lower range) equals 13.2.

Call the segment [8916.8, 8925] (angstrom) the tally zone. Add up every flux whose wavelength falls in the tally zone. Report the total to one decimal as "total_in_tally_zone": 15.2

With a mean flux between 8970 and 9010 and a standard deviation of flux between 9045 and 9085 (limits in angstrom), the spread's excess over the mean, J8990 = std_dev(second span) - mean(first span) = -3.40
